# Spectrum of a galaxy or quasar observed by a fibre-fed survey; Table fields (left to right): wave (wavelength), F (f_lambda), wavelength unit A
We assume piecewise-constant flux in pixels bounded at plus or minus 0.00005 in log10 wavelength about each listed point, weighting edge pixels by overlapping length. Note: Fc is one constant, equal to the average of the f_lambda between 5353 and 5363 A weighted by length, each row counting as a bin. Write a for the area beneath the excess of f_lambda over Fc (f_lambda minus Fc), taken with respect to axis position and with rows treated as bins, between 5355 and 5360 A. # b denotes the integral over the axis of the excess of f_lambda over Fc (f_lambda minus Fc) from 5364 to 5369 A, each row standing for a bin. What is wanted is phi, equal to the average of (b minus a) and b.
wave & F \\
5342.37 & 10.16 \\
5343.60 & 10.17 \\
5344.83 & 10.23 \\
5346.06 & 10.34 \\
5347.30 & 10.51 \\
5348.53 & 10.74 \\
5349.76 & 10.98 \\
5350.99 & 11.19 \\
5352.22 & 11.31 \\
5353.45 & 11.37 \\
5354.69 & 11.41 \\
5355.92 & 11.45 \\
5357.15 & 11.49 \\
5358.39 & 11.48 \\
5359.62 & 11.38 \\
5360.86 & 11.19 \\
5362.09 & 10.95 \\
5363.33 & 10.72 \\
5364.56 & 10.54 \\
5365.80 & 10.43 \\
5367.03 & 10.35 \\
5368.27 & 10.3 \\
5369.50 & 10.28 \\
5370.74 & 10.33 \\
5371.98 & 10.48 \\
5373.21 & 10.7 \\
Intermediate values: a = 0.7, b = -5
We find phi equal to -4.9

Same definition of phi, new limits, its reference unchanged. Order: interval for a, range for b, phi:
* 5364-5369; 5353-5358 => 2.9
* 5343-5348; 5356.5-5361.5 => 2.8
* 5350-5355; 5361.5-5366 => -2.8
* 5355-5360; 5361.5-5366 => -3.2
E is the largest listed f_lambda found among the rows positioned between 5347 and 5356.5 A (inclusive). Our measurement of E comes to 11.45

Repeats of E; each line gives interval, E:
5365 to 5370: 10.43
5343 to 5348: 10.51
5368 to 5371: 10.33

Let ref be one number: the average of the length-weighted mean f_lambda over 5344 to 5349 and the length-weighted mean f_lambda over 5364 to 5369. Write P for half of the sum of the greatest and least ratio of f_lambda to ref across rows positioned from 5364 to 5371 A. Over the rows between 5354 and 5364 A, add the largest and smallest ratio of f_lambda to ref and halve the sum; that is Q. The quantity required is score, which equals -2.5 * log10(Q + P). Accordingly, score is -0.788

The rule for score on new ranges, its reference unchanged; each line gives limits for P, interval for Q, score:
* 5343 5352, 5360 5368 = -0.784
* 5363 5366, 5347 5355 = -0.789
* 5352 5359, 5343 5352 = -0.816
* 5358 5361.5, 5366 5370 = -0.795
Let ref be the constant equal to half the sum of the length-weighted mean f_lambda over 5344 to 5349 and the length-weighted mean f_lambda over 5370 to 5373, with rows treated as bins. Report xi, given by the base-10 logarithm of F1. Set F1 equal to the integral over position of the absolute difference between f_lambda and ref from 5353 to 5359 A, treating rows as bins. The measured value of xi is 0.8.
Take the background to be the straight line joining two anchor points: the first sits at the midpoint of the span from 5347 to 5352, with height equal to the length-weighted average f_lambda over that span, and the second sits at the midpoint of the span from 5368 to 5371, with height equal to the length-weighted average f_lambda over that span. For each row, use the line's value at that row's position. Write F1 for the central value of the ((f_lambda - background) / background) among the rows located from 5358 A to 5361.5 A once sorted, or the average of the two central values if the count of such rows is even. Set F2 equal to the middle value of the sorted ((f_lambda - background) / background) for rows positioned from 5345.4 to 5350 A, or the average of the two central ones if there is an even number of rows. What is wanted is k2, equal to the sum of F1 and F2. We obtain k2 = 0.04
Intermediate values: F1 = 0.07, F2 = -0.032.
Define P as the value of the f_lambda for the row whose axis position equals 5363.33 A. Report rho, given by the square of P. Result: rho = 115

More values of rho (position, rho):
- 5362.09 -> 120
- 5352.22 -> 128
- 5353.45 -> 129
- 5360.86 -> 125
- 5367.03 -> 107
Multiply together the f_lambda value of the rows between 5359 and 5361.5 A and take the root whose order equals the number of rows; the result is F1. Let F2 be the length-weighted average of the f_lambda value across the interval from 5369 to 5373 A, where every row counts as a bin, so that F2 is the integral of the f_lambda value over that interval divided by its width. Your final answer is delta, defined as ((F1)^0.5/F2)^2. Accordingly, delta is 0.104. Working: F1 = 11.3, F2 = 10.40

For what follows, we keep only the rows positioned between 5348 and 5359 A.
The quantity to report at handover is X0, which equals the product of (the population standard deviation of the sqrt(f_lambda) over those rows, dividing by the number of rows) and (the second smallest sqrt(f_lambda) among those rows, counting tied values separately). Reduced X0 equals 0.12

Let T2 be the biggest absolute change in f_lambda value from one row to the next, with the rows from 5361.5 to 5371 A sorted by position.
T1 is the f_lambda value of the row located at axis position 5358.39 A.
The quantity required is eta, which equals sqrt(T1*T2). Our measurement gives 1.62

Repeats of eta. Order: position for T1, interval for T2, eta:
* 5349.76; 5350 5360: 1.15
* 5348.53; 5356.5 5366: 1.61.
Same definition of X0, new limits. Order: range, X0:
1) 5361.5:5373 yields 0.10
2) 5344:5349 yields 0.10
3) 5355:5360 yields 0.02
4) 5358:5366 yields 0.19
